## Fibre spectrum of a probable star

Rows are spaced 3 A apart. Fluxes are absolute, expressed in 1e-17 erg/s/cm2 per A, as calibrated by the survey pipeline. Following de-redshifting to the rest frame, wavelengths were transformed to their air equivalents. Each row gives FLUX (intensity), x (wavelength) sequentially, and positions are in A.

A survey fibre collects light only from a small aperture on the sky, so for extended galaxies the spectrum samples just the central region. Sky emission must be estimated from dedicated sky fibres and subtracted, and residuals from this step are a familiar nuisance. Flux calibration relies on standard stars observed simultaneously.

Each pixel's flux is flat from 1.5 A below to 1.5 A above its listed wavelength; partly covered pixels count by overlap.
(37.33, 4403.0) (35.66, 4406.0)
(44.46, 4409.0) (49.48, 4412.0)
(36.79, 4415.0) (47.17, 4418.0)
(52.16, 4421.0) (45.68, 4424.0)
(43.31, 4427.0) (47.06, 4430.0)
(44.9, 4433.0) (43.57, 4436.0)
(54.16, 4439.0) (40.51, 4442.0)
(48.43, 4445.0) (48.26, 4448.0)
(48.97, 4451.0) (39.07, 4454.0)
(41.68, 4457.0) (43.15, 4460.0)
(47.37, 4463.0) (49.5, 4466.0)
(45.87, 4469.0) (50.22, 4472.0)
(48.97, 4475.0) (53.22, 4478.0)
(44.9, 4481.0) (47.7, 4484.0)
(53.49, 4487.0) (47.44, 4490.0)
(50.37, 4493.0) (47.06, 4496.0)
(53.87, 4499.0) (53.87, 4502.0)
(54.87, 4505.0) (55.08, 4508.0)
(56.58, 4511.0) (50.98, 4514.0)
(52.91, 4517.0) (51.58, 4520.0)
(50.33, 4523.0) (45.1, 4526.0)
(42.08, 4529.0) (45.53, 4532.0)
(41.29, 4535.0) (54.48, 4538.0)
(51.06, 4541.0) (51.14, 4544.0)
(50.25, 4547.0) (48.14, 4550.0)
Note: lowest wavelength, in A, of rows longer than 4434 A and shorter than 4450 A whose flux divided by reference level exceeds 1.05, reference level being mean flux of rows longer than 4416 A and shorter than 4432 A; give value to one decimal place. 4439.0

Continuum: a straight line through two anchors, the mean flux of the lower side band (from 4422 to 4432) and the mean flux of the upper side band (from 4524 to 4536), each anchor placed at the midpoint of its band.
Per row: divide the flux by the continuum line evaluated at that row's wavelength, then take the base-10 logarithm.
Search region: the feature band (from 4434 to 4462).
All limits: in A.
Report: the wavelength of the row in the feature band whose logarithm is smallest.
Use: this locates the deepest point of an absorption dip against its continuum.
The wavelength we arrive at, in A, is 4454.0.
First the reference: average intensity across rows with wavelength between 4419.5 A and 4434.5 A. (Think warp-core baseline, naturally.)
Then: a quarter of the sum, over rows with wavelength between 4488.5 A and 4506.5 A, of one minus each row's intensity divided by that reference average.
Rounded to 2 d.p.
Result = -0.15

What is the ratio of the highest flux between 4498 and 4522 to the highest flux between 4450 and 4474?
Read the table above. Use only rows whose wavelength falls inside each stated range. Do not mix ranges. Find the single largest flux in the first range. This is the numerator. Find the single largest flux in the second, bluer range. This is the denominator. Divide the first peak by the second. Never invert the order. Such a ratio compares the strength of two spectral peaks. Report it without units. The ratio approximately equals 1.13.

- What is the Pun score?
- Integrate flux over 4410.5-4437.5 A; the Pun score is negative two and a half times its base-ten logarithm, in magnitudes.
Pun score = -7.7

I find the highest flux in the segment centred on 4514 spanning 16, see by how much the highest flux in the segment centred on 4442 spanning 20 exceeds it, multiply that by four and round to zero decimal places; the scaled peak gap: -10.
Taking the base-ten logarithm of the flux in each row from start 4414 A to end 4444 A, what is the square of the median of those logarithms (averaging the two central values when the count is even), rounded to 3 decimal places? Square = 2.742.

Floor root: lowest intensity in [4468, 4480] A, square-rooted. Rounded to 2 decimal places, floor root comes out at 6.77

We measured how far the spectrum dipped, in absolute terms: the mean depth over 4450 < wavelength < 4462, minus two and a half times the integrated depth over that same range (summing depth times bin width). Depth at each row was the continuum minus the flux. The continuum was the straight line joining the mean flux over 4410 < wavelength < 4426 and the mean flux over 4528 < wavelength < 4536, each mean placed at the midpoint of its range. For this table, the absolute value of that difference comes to 57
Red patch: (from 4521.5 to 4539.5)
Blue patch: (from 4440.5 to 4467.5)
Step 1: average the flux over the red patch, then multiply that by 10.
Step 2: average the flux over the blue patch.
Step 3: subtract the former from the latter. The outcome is -419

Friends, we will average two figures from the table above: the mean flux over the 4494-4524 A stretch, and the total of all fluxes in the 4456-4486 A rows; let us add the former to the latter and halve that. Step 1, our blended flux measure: 263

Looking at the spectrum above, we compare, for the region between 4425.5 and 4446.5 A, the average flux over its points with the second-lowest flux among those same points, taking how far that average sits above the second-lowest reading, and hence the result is 2.7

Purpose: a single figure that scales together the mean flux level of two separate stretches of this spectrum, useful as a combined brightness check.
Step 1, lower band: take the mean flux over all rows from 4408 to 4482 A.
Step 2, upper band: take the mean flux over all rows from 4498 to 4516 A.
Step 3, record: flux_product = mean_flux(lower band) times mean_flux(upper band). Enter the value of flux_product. 2513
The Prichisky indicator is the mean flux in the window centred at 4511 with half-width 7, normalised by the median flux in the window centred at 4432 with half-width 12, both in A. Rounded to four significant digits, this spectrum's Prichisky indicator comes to 1.194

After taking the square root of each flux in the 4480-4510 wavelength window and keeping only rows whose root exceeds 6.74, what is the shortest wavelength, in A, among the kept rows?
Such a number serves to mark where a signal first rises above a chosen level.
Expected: 4484.0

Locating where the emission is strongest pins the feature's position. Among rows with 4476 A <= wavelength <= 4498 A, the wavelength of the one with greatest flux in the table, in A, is 4487.0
